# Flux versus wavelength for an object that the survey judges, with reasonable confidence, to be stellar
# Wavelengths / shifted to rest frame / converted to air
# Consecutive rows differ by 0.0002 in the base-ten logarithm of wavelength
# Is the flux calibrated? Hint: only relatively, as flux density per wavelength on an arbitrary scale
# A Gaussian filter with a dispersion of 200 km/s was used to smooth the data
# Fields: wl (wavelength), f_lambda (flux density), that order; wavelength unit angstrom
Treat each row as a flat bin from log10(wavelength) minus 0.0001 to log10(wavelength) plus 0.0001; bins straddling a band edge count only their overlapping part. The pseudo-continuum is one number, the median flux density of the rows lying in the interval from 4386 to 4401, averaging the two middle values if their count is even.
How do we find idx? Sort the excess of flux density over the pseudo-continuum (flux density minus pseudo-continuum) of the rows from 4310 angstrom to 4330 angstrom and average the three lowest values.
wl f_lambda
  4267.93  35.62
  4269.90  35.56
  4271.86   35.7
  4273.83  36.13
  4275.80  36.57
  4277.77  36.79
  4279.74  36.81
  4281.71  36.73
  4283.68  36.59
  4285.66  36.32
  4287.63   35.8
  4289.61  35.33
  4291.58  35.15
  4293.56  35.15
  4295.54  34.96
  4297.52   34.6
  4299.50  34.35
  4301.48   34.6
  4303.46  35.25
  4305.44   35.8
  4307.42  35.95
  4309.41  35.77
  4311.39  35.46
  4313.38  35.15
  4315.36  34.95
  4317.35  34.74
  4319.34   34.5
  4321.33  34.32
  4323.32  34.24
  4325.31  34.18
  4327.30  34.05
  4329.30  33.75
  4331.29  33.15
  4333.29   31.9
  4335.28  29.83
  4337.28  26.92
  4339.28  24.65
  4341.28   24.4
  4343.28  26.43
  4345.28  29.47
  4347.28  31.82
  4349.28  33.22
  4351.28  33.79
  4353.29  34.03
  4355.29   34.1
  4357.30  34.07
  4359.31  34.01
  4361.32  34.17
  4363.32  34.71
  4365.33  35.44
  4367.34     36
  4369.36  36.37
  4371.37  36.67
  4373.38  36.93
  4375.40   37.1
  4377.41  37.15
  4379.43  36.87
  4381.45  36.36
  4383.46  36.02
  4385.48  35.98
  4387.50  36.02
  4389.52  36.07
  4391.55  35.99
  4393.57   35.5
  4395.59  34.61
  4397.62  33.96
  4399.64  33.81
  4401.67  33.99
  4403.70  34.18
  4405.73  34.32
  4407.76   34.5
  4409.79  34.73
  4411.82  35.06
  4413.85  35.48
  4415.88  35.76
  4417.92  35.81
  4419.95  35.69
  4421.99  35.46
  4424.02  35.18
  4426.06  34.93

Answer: -1.5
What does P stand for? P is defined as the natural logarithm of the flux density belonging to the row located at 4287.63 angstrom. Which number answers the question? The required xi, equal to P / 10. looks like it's 0.358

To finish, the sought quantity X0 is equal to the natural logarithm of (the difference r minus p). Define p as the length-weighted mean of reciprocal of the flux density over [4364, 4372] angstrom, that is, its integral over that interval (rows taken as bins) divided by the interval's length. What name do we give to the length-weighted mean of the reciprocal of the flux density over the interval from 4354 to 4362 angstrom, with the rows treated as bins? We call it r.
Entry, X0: -6.4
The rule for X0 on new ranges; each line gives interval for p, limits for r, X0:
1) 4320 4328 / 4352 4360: -9.2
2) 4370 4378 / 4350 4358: -6.1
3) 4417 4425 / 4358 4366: -7.1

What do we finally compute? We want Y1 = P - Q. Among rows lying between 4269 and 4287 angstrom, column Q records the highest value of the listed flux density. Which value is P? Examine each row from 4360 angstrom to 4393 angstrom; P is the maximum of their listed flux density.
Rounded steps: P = 37.15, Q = 36.81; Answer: 0.3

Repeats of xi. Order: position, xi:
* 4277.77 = 0.361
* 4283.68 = 0.360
